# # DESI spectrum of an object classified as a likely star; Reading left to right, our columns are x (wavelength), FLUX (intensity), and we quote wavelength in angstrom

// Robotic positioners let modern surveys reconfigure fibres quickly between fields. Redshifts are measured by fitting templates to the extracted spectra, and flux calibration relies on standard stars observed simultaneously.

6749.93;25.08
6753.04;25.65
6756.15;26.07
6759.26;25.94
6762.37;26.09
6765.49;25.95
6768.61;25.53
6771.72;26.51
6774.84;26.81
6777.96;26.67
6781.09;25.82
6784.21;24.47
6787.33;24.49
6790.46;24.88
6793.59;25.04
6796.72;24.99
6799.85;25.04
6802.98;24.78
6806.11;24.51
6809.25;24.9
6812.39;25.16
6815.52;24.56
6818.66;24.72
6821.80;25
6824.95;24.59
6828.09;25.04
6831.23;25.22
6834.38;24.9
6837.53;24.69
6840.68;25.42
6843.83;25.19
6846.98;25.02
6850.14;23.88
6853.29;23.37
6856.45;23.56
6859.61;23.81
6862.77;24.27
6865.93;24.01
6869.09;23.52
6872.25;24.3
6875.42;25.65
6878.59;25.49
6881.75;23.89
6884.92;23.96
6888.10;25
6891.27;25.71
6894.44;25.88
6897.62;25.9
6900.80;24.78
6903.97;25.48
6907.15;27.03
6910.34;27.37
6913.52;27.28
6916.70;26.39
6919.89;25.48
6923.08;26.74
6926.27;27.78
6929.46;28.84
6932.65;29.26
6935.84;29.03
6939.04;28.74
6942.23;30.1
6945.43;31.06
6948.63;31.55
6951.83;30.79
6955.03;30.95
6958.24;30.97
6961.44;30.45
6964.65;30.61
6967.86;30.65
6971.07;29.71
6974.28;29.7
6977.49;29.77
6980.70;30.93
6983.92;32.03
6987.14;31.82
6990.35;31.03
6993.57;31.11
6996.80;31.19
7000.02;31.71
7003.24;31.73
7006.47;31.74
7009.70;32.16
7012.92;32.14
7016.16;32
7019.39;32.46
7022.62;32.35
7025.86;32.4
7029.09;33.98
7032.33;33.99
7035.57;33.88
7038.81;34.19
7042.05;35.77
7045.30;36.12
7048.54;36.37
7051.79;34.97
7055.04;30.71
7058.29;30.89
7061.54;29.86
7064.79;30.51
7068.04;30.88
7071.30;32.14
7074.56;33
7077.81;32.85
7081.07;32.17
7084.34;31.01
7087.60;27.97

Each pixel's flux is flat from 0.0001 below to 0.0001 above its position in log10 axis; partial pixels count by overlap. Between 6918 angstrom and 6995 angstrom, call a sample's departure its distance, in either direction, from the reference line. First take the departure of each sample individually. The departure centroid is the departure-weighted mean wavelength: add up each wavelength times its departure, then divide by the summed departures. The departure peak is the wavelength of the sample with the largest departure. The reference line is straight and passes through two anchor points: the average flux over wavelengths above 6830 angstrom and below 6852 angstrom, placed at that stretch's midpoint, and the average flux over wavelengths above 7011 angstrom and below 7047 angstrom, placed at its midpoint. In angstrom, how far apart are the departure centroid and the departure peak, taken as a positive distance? 30.9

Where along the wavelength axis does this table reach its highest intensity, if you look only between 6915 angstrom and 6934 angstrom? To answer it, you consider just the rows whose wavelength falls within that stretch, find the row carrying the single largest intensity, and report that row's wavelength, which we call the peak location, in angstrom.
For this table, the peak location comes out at 6932.65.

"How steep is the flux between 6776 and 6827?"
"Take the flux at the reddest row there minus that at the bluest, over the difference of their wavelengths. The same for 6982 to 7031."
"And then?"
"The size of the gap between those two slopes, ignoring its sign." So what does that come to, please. 0.087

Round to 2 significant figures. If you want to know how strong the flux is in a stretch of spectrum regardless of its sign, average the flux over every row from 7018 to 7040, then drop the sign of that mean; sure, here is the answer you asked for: 33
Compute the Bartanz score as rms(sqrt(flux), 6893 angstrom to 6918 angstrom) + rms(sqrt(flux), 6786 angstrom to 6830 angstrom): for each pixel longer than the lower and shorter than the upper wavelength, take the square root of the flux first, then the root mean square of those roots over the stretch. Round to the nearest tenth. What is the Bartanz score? 10.1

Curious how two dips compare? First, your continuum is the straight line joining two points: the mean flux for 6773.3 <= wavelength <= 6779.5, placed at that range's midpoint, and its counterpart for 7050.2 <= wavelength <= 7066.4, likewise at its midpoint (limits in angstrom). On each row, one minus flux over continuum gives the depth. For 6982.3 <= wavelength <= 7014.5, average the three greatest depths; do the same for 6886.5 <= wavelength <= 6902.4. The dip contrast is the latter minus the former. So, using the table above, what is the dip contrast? 0.15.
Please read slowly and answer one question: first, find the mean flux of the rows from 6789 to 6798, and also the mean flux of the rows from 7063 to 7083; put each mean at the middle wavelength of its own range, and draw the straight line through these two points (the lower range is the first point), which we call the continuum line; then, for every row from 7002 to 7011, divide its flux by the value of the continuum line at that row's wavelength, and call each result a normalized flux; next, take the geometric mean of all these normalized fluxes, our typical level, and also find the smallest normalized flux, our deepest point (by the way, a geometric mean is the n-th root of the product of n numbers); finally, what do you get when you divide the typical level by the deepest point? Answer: 1.00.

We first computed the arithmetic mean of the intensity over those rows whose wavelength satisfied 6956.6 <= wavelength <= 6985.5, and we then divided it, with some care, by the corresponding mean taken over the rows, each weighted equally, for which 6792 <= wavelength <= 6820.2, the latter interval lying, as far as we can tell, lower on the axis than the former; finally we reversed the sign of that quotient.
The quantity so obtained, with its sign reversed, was -1.23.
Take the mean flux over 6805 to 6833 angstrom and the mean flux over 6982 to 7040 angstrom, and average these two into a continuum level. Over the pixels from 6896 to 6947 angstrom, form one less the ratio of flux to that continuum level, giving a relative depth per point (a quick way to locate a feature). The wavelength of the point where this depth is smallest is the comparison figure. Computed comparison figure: 6945.43 angstrom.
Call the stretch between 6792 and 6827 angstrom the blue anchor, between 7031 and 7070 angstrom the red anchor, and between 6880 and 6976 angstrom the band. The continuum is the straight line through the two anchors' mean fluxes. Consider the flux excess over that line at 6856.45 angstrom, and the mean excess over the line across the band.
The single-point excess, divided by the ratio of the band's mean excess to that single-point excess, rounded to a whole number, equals -9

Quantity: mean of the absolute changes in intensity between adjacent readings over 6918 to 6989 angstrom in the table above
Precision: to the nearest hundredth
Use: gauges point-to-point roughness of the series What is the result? 0.58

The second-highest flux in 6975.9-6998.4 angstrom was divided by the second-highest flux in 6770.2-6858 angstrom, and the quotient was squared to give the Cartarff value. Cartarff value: 1.42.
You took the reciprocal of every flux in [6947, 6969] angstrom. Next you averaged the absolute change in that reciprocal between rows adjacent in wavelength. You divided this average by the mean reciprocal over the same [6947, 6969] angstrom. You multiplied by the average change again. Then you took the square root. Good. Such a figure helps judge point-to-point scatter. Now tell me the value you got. 0.0016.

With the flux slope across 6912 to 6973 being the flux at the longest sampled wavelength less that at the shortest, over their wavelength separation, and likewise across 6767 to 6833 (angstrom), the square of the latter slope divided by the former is 0.001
